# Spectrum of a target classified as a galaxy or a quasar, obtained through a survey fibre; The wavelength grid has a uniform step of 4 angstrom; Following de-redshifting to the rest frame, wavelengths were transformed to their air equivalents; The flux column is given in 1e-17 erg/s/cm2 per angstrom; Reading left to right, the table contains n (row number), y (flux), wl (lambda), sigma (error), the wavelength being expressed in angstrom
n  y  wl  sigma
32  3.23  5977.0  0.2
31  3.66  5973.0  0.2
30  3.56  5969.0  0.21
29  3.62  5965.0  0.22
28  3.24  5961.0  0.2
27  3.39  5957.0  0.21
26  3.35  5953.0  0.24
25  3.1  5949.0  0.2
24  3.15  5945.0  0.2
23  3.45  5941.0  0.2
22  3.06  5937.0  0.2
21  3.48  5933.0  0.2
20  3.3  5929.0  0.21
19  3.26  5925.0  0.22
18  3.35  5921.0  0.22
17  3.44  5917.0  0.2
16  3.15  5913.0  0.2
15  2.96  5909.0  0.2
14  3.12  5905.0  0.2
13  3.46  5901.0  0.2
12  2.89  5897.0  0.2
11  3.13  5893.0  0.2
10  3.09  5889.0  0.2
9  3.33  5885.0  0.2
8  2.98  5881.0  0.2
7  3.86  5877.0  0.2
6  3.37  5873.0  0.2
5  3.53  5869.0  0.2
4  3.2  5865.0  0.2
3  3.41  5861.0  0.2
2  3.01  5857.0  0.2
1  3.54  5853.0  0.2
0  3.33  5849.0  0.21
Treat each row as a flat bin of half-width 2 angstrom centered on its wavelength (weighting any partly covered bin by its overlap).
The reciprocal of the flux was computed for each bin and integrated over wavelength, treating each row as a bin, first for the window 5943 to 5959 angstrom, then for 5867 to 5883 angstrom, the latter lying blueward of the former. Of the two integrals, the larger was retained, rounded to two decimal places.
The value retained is 4.93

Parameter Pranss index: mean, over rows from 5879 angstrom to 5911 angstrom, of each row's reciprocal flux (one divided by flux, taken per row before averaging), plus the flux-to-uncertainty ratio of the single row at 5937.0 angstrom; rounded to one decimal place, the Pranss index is 15.6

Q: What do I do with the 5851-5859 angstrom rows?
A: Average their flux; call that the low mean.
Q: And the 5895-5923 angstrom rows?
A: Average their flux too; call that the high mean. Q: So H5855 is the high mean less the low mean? -0.1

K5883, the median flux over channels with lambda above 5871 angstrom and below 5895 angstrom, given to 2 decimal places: 3.23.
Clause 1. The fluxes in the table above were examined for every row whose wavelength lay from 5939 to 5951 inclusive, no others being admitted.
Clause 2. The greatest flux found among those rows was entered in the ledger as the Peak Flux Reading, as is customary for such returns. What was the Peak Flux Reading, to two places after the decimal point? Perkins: 3.45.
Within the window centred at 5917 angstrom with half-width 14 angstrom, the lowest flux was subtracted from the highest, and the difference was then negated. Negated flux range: -0.48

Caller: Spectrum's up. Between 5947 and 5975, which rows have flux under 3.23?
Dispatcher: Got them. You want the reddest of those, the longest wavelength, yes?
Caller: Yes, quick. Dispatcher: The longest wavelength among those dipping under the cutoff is 5949.0 angstrom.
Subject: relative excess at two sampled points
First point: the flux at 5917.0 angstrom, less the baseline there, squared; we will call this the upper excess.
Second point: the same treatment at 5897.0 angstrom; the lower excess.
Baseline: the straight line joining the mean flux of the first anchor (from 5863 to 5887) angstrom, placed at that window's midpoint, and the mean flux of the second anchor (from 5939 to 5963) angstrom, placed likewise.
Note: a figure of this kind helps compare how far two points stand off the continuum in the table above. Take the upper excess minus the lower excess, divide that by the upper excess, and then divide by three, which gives -5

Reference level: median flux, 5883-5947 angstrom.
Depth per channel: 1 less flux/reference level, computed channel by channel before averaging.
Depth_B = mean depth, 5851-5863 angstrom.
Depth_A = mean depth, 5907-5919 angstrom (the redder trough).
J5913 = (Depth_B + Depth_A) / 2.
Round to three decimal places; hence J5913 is -0.015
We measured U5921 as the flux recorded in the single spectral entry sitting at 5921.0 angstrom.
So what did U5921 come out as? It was 3.35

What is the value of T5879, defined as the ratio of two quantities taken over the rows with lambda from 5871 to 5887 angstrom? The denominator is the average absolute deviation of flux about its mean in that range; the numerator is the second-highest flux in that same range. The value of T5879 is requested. 14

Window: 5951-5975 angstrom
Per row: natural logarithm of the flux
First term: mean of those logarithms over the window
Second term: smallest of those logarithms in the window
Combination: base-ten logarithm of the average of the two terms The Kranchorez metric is 0.083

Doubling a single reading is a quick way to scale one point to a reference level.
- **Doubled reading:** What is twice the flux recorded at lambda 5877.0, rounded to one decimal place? 7.7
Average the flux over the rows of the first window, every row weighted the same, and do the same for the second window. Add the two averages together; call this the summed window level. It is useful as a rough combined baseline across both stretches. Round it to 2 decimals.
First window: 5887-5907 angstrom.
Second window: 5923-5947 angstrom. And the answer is 6.42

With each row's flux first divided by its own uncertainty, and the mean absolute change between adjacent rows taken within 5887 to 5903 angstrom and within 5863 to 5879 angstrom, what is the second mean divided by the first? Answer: 1.2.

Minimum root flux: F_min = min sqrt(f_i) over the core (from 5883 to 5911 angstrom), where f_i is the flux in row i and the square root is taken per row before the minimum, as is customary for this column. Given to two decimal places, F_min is 1.70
